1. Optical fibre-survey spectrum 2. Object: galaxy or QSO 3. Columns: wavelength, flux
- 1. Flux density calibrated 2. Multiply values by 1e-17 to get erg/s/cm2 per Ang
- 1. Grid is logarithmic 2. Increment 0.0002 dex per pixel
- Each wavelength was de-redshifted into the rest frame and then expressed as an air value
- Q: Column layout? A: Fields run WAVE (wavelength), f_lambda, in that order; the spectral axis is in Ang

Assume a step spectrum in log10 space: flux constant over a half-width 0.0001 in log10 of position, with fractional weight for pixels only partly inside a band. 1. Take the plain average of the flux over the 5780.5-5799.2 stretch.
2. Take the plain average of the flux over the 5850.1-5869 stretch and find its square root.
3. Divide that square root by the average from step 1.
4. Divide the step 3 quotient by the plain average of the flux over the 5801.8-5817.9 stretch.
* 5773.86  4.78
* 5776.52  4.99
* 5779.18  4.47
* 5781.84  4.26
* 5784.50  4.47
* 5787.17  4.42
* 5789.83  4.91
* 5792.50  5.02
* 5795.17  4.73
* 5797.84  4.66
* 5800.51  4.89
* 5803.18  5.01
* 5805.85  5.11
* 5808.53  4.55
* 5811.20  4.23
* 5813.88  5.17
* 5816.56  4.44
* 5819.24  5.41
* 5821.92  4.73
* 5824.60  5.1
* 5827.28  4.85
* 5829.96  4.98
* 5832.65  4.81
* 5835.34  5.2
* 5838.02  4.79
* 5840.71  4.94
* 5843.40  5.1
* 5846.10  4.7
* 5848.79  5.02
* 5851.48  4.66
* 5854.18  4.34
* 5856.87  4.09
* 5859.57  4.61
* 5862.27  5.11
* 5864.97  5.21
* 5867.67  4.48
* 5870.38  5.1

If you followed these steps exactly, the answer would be 0.098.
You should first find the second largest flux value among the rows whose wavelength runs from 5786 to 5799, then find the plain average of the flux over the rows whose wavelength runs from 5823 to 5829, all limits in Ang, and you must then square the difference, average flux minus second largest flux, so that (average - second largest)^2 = 0.004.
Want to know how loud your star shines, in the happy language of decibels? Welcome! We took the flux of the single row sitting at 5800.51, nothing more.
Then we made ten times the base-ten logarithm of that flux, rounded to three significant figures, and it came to 6.89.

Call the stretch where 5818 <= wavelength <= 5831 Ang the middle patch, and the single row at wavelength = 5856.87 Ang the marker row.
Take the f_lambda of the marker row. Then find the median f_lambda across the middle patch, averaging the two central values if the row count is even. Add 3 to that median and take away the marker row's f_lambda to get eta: 3.9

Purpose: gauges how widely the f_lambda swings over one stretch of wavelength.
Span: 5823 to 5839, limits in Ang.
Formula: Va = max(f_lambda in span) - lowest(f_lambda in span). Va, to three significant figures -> 0.410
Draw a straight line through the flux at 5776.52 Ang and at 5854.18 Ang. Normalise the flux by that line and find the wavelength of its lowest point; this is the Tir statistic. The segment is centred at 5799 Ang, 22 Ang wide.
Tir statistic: 5808.53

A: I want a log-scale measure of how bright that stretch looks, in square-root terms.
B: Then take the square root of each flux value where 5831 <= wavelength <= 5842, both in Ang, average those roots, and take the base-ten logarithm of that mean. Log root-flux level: 0.347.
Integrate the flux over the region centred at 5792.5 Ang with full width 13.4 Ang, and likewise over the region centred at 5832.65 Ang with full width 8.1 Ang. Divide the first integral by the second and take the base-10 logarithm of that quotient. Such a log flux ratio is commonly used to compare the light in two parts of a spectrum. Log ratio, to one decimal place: 0.2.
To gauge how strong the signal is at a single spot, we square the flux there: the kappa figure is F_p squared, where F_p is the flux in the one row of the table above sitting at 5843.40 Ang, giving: 26.0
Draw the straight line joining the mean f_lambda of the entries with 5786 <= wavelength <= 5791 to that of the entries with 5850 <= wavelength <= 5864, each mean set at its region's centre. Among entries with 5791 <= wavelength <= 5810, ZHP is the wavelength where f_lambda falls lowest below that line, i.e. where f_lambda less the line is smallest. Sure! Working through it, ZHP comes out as 5808.53 Ang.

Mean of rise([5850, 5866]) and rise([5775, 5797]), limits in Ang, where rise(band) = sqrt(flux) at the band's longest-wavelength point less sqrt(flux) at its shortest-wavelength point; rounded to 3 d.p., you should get 0.032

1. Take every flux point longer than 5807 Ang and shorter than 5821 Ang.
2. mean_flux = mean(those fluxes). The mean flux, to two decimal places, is 4.76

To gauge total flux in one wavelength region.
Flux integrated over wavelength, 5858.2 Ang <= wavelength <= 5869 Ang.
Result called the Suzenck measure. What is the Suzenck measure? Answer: 52.4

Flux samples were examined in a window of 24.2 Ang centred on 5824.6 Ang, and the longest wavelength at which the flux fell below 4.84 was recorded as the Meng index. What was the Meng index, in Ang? 5832.65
